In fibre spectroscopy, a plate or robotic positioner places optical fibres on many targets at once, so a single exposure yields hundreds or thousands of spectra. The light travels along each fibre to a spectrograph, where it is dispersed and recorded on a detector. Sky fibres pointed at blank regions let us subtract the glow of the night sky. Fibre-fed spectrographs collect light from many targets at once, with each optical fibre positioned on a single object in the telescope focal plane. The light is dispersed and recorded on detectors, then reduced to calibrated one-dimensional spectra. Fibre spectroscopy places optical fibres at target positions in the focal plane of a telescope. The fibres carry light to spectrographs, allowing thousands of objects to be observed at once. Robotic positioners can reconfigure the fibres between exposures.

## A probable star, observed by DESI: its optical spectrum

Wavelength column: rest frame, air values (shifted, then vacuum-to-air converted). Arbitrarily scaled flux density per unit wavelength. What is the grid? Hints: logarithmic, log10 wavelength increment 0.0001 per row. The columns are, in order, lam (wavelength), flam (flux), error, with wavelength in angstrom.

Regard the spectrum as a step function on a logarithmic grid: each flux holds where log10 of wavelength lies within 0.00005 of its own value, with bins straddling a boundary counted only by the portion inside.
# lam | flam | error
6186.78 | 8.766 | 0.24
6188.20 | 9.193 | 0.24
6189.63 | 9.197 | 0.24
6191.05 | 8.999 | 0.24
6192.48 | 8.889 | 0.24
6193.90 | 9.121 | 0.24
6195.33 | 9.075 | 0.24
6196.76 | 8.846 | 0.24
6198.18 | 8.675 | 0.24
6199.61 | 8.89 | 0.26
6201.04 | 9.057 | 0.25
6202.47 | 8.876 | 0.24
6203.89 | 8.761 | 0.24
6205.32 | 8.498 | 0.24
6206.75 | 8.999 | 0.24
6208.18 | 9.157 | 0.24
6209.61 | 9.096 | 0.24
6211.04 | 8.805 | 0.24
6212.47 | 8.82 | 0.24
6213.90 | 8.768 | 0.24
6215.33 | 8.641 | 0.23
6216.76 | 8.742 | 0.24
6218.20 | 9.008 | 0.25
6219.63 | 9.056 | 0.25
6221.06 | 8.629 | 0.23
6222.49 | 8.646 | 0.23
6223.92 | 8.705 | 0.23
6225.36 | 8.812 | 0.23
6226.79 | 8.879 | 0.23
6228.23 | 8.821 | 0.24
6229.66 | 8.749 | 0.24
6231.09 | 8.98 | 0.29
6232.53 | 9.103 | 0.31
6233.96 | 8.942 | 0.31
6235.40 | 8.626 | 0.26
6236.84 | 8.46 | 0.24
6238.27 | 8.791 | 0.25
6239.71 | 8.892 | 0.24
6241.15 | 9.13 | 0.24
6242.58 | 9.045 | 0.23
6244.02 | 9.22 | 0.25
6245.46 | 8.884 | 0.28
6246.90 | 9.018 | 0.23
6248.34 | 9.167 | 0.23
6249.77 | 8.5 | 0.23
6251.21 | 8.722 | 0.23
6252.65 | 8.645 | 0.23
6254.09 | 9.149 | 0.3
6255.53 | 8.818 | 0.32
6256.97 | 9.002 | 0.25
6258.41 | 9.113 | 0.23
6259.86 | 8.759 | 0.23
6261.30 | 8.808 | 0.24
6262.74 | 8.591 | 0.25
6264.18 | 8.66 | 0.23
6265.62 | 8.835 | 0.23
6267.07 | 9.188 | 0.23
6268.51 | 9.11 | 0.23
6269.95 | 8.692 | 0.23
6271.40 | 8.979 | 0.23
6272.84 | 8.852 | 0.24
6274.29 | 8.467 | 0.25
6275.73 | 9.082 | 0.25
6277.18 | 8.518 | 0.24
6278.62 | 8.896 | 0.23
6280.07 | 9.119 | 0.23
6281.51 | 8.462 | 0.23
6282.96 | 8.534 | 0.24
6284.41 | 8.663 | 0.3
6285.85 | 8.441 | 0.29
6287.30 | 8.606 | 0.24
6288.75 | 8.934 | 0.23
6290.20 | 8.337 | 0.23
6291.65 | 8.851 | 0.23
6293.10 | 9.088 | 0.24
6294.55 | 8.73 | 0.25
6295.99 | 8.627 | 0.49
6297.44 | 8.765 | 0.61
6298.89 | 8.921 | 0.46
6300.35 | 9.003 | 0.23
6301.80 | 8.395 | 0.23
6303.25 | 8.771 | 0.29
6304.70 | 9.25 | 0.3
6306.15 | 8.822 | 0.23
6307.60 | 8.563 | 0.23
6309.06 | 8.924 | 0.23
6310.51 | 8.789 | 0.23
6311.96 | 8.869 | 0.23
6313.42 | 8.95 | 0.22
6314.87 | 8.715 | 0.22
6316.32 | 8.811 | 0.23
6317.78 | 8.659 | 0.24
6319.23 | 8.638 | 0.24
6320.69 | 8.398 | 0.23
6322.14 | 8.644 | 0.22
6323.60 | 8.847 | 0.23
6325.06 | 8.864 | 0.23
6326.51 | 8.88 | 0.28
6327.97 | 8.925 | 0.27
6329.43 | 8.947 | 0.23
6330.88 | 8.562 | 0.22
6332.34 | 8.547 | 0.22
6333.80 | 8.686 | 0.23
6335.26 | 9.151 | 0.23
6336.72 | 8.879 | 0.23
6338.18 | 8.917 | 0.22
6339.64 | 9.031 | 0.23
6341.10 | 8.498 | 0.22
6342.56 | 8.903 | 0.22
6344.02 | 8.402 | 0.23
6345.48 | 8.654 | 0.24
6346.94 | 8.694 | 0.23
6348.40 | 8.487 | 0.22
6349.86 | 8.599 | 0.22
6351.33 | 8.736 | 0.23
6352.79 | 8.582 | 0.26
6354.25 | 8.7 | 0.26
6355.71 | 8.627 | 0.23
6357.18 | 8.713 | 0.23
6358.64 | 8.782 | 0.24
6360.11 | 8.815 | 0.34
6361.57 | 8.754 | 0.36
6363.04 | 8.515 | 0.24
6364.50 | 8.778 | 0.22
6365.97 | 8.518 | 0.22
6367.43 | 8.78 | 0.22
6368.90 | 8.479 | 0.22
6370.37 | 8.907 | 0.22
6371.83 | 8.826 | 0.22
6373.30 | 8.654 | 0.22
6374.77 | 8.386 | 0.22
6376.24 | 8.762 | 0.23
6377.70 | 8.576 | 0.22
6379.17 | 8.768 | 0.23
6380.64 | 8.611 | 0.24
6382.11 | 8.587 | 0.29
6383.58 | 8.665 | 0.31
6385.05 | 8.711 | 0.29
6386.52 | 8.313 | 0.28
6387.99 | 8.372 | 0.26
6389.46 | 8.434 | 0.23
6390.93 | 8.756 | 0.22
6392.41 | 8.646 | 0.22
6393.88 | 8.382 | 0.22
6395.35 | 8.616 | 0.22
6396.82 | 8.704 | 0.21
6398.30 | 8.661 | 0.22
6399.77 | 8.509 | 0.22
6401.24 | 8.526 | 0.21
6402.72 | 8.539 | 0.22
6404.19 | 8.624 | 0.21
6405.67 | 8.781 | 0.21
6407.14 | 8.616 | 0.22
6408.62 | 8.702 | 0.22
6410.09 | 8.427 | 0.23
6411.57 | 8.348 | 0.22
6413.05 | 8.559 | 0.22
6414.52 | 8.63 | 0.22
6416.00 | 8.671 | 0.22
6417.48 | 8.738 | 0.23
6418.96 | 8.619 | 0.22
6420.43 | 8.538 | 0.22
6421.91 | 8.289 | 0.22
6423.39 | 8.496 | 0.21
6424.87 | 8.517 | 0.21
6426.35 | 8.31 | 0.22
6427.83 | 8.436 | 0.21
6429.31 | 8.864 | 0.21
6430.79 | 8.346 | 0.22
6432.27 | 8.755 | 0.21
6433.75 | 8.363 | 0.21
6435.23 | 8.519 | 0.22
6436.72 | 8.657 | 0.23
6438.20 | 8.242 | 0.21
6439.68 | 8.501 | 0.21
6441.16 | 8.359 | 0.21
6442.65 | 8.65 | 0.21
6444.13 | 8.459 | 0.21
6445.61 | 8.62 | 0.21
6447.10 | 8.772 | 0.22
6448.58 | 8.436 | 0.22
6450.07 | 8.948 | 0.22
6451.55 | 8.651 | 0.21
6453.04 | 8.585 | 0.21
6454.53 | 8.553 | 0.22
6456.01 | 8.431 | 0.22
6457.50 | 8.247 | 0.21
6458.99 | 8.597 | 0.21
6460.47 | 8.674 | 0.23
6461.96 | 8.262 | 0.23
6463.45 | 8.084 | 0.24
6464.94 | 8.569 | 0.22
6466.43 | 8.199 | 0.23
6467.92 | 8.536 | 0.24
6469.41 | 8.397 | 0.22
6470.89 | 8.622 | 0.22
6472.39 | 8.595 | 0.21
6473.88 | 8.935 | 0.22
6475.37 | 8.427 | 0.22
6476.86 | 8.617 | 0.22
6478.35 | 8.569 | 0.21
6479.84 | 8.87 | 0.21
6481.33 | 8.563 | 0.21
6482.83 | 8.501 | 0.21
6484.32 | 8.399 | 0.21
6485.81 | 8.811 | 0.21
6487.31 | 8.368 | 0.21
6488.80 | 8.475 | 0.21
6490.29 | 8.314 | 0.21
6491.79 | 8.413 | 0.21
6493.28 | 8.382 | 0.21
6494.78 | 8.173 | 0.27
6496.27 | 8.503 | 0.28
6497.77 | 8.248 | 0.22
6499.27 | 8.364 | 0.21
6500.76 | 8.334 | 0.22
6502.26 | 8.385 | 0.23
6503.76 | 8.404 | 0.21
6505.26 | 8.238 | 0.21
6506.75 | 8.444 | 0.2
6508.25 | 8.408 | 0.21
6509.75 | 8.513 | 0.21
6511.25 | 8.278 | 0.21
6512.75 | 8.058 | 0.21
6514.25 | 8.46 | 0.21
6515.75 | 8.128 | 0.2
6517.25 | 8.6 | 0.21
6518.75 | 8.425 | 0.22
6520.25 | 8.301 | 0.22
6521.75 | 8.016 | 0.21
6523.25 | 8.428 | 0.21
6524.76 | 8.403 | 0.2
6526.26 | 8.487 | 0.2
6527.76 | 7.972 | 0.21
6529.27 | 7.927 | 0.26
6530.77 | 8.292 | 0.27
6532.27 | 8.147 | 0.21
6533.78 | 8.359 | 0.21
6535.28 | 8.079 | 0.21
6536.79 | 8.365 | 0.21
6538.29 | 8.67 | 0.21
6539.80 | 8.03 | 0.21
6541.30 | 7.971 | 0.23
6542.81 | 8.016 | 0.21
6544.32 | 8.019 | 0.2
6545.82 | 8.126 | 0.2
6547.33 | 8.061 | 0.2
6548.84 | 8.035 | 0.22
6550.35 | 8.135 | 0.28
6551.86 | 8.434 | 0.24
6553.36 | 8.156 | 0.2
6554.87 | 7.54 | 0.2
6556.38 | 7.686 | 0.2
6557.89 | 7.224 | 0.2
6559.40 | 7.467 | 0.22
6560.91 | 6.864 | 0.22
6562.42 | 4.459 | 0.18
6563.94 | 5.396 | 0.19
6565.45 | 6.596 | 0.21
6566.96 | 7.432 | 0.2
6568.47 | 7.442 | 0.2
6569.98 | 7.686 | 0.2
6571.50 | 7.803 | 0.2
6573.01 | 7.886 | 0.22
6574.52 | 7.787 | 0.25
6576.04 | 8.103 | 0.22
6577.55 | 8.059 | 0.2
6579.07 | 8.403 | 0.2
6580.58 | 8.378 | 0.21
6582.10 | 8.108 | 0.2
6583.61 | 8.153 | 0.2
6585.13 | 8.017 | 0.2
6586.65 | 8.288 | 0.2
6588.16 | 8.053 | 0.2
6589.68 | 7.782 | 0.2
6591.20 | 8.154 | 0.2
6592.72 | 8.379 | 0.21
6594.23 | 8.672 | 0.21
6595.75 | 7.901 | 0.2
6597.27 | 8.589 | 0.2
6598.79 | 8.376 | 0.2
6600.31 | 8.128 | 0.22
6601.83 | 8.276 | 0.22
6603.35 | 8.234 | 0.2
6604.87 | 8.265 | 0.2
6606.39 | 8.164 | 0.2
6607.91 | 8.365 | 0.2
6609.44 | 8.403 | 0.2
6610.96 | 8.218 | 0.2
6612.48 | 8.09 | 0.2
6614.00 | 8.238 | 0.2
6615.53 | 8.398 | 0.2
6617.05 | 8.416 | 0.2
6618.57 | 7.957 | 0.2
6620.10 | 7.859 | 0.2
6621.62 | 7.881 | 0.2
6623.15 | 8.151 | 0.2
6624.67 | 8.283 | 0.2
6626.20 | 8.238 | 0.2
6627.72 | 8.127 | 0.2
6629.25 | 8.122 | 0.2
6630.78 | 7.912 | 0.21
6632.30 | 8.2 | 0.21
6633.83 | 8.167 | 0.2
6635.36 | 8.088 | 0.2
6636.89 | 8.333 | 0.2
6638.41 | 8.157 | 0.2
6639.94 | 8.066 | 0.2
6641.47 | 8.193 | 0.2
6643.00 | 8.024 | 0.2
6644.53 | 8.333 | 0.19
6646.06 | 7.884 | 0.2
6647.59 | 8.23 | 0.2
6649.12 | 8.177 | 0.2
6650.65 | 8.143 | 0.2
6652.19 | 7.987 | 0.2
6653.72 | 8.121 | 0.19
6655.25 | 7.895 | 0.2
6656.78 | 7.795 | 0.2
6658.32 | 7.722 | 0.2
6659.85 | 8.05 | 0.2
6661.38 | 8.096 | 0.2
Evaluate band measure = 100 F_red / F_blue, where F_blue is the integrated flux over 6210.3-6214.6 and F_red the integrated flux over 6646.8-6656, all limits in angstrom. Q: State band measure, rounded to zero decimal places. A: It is 197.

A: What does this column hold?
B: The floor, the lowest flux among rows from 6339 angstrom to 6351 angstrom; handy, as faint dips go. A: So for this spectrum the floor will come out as 8.402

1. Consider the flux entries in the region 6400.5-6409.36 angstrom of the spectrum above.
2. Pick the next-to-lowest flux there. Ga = 8.539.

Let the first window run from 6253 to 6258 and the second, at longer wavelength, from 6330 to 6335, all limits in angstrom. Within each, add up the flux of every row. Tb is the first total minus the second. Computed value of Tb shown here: 1.2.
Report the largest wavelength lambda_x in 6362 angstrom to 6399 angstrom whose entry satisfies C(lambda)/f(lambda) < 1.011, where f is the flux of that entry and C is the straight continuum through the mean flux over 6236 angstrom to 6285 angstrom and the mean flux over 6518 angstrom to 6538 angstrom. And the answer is 6398.30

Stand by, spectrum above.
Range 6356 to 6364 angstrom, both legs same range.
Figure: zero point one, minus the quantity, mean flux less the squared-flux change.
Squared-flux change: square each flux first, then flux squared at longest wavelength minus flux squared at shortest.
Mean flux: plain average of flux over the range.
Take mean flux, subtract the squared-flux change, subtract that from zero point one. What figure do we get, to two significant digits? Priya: -12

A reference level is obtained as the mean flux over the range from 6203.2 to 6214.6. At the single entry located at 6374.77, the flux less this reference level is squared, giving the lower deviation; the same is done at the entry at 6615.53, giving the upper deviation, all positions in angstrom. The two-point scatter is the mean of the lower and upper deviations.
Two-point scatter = 0.22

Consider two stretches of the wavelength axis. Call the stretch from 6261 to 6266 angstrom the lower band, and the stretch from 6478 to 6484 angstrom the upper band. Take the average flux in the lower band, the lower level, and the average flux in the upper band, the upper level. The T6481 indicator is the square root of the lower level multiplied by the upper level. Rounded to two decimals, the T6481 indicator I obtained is 8.67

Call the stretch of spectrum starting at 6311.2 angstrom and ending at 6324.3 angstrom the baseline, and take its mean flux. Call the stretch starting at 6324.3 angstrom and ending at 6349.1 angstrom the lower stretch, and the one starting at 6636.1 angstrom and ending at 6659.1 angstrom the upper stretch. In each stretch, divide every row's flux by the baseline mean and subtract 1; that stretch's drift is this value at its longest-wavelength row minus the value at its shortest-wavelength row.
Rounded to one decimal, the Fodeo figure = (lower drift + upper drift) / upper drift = 1.6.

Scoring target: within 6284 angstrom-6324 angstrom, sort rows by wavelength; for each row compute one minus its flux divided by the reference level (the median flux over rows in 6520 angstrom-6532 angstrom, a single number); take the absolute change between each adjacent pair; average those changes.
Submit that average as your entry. 0.0308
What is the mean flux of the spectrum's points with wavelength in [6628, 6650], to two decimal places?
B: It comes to 8.13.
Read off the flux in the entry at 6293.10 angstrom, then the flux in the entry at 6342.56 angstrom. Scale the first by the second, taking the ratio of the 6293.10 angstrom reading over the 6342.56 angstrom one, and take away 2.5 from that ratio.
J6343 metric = -1.48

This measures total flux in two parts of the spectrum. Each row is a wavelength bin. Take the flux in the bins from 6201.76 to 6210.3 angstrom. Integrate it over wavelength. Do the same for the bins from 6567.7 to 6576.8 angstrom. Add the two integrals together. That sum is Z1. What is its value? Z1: 147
